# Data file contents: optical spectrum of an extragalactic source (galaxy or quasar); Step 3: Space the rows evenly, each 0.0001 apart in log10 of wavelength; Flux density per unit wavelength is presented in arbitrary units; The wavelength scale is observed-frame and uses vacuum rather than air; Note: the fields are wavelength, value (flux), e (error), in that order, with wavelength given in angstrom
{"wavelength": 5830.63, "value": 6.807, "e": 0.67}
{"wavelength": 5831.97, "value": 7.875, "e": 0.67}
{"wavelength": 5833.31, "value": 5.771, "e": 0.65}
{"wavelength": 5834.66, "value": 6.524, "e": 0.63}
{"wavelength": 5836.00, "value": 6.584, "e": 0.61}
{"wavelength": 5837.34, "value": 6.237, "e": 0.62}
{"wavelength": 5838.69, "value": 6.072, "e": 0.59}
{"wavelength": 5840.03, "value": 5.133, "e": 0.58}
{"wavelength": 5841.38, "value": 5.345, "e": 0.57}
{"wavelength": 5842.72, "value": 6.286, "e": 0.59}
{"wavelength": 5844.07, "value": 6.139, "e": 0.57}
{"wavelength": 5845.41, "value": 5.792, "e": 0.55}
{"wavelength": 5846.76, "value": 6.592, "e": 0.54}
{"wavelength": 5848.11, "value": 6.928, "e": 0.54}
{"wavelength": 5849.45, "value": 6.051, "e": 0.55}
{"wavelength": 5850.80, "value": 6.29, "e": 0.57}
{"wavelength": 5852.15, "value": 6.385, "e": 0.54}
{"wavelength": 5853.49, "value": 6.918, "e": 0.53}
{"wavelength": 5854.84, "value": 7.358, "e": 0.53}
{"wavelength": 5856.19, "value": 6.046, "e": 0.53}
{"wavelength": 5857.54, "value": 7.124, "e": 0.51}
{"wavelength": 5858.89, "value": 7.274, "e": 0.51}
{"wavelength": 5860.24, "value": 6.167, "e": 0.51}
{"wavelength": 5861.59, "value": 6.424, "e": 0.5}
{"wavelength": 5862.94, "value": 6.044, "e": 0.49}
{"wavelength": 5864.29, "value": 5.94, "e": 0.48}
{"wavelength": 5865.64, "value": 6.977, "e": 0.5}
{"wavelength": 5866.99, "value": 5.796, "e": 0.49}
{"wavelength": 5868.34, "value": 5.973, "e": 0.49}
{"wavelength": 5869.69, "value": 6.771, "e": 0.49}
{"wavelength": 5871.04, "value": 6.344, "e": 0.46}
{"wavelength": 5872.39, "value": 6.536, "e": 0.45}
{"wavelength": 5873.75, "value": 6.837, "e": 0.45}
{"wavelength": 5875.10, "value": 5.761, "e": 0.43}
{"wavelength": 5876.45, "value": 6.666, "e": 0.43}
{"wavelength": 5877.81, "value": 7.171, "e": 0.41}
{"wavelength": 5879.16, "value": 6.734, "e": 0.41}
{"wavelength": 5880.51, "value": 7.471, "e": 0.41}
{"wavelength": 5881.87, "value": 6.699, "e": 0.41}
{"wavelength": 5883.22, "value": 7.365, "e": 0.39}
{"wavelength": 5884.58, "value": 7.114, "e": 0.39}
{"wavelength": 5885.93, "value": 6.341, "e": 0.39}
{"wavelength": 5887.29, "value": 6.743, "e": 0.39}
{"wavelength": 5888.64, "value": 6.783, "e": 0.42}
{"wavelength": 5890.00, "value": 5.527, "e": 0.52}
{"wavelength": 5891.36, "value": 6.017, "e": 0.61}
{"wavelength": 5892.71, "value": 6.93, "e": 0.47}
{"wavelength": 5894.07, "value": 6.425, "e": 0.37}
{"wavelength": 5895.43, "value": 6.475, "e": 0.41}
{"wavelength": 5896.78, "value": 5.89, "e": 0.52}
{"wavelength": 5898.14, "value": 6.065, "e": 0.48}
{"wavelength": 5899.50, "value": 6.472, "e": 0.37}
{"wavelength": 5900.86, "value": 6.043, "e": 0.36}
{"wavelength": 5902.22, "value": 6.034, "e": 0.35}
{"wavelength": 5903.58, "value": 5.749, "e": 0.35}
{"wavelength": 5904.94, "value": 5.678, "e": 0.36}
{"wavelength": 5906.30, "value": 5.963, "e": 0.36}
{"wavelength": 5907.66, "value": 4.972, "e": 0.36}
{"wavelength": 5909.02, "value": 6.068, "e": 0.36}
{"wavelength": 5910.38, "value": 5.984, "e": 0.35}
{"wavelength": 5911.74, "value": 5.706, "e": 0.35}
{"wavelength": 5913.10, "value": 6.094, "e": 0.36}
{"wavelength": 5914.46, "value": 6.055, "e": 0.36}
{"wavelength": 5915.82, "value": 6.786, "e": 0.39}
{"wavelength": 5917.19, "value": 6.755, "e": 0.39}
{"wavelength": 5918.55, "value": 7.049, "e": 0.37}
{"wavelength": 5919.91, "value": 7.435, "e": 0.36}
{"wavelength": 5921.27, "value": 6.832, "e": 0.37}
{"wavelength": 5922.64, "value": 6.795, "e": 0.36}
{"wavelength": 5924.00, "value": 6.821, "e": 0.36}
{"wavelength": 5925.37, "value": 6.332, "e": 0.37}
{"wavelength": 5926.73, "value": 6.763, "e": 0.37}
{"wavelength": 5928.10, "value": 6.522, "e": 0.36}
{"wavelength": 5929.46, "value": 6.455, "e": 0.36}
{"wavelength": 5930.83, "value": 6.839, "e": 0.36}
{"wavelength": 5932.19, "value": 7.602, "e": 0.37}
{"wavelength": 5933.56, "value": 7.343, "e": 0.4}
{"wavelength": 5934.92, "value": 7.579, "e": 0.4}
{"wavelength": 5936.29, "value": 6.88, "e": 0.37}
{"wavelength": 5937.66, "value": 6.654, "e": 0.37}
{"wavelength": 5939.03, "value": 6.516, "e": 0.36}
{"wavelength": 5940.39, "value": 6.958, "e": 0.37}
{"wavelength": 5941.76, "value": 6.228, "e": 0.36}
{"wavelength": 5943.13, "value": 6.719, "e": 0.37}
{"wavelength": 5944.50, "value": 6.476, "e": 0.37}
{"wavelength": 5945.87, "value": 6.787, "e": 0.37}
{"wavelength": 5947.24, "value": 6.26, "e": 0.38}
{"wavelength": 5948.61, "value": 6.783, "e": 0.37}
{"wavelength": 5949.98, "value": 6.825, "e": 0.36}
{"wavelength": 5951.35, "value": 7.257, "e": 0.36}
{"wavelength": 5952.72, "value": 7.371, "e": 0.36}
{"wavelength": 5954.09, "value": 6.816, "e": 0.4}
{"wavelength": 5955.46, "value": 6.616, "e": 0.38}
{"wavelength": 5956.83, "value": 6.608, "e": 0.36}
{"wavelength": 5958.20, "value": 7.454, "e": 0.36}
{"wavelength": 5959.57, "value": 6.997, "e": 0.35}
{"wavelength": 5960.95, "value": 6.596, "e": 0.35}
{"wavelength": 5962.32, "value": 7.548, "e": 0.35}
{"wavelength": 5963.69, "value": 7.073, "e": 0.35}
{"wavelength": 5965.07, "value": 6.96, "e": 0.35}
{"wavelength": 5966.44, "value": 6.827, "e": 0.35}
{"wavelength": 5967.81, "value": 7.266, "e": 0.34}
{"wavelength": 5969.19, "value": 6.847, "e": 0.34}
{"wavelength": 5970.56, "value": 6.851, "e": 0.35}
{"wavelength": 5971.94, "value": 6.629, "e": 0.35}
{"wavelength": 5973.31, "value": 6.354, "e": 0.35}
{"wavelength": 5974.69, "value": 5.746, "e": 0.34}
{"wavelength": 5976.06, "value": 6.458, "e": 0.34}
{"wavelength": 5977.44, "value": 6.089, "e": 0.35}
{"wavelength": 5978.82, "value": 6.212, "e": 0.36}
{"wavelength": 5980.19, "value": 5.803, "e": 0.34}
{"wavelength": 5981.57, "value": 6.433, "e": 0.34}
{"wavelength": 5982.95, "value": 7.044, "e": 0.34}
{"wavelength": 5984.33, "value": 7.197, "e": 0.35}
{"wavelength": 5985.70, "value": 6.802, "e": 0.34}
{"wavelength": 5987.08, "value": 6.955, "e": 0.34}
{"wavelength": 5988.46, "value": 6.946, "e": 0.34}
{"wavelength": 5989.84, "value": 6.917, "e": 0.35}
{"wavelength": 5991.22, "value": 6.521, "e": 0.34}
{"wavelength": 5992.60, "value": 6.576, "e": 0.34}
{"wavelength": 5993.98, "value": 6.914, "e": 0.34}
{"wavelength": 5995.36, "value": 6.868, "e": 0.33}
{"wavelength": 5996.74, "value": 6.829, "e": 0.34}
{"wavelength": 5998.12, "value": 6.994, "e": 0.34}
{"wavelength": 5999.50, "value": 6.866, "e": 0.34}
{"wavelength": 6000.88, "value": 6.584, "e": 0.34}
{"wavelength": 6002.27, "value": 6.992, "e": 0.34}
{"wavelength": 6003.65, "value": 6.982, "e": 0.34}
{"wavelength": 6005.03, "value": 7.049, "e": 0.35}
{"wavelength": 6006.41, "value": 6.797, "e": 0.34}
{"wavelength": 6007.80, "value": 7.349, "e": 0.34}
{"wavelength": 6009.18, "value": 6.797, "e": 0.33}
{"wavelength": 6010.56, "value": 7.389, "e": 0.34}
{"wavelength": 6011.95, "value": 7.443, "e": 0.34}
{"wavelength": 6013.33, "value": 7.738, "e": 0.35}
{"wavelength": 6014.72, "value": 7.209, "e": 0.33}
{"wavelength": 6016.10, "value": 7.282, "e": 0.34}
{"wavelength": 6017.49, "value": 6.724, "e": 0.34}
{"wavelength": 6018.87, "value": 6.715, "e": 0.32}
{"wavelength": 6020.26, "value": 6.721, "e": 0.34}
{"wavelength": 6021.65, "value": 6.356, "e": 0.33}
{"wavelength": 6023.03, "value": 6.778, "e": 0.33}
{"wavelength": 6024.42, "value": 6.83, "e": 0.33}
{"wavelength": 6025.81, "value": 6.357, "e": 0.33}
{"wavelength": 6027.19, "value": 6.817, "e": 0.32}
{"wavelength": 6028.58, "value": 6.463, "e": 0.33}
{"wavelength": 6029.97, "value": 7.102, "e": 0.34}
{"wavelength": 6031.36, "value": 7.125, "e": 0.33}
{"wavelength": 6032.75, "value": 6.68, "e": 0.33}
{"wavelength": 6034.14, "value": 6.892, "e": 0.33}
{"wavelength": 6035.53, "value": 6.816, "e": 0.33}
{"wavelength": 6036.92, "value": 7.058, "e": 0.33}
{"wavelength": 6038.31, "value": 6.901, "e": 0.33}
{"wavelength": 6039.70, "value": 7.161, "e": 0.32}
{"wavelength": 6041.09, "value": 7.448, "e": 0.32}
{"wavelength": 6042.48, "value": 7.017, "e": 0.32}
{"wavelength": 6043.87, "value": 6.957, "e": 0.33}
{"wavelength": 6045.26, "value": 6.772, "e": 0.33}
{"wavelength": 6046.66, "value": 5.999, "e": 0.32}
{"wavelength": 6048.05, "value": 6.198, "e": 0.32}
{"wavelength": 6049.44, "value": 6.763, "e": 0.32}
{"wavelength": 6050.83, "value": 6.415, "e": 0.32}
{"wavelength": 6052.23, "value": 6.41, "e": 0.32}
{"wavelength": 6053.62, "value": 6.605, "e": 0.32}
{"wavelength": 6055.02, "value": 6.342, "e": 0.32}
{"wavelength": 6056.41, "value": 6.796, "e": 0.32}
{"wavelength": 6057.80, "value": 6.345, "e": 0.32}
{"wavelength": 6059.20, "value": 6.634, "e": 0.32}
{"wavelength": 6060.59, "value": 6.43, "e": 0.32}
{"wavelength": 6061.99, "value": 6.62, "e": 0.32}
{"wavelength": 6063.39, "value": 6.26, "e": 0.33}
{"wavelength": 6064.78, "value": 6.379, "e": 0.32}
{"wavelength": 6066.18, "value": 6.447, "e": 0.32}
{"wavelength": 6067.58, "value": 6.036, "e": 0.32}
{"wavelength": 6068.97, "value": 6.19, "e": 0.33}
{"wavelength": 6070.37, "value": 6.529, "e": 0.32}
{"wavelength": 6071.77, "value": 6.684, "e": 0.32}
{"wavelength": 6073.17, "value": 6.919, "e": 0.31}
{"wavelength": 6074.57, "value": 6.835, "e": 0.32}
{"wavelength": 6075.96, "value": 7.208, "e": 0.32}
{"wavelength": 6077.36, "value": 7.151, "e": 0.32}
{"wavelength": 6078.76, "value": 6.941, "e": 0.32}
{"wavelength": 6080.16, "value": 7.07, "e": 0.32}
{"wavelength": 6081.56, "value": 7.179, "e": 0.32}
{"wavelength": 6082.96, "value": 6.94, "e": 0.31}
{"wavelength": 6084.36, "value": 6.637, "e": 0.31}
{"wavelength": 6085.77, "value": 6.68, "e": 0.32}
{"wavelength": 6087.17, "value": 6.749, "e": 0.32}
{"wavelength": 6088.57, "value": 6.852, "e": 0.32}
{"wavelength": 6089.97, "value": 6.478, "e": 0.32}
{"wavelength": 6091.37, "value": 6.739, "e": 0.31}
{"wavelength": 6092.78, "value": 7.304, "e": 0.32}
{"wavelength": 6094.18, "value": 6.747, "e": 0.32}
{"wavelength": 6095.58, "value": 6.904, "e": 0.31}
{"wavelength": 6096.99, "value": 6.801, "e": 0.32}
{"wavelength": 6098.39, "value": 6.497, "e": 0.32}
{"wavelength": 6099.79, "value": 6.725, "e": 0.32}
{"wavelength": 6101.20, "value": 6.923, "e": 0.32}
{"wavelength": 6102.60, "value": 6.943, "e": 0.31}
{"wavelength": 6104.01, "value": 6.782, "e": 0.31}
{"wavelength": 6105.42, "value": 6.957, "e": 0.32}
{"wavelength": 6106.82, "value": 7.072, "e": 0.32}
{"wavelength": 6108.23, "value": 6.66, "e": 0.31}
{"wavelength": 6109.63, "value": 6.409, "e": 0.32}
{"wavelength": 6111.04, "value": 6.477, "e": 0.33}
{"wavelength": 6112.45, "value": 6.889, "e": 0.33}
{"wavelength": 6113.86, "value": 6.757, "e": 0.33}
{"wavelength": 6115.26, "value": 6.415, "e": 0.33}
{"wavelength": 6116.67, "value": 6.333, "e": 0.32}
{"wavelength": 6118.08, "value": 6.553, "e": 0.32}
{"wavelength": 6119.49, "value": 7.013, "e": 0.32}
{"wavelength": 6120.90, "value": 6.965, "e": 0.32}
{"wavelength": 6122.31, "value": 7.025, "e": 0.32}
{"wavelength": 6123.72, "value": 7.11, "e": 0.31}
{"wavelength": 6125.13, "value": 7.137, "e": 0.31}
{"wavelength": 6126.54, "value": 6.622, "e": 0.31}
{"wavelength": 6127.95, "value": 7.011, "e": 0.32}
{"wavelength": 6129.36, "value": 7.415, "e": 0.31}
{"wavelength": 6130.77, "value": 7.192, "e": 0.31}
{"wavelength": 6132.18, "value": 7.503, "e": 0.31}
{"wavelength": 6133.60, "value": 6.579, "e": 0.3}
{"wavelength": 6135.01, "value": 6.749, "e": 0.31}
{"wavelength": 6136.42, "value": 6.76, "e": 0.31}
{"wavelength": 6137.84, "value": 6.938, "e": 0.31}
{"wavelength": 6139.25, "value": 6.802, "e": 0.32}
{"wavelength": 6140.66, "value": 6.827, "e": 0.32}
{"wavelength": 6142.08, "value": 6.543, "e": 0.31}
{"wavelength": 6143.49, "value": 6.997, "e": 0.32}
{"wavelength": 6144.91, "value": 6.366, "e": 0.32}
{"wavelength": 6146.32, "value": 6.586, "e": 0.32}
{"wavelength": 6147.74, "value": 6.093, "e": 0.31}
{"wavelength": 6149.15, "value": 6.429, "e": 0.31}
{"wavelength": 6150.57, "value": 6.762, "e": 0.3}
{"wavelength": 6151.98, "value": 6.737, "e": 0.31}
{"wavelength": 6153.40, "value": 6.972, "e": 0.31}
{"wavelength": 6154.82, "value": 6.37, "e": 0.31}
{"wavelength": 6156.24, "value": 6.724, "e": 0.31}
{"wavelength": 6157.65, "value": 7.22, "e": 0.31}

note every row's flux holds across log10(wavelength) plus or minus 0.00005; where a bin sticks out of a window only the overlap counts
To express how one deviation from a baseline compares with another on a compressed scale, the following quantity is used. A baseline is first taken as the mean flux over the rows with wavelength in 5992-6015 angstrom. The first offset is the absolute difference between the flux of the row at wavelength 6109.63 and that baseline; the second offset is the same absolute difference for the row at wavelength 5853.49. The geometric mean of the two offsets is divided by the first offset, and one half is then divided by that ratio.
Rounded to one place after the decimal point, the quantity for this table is 1.2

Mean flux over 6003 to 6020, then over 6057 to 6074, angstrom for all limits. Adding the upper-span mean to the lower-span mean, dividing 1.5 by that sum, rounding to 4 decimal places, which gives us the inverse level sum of 0.1105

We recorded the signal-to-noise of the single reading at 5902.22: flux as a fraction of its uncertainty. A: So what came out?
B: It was 17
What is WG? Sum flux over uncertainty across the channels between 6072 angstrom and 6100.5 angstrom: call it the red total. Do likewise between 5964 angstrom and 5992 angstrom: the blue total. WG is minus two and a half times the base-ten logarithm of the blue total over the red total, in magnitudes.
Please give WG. 0.126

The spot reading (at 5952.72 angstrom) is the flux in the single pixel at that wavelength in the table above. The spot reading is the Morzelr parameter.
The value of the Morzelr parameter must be 7.371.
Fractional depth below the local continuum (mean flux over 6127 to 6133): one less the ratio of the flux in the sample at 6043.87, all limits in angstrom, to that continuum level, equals 0.04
